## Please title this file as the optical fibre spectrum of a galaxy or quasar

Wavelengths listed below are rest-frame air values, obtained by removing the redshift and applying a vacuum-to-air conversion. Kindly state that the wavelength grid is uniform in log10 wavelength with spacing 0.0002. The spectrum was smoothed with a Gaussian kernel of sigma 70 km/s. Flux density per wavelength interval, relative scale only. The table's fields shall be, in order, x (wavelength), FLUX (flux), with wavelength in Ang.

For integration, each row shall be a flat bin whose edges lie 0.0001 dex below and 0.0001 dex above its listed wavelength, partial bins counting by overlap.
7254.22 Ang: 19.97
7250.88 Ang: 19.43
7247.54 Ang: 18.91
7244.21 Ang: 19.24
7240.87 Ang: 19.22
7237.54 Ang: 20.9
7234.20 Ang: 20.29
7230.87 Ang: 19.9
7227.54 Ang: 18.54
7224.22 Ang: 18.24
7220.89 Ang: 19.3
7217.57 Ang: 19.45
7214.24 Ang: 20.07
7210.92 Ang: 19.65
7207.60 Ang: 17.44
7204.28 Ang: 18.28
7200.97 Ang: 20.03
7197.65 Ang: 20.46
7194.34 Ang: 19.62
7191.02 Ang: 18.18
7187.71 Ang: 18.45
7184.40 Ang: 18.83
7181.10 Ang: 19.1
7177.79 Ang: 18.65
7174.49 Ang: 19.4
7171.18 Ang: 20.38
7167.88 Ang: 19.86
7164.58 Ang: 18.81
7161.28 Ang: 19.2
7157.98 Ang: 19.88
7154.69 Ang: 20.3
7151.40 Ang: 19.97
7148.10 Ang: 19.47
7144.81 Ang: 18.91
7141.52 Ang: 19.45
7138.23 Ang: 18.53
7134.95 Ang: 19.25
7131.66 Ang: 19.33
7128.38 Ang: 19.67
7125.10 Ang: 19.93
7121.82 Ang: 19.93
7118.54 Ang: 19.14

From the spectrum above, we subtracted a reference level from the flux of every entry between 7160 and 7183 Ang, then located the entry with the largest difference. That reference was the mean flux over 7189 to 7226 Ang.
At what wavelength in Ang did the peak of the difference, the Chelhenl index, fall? 7171.18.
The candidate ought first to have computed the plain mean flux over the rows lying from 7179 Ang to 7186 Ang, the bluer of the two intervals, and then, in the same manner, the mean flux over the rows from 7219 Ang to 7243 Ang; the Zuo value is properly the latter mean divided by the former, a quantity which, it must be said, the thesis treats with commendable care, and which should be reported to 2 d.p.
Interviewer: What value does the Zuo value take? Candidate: 1.03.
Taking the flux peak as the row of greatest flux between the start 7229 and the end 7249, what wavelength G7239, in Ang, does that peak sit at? 7237.54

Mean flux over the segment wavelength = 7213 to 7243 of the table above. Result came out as 19.5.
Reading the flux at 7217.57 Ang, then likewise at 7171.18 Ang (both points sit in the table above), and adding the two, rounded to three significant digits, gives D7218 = 39.8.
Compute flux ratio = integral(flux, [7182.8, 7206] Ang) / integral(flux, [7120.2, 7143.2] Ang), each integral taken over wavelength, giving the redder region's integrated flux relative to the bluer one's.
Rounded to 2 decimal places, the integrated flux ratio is 0.99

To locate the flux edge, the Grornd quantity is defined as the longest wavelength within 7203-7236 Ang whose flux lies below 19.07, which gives 7227.54 Ang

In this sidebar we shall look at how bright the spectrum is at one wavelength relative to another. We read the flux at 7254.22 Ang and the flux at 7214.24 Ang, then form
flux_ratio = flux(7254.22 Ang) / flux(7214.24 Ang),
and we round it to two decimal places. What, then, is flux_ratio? 1.00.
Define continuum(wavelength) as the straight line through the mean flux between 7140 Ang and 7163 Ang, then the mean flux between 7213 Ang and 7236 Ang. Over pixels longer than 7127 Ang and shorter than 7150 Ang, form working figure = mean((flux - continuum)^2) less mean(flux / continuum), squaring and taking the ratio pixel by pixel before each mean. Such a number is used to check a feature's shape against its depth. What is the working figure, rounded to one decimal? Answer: -0.7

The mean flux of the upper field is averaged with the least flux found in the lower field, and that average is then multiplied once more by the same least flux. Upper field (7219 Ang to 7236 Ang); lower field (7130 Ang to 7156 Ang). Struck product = 350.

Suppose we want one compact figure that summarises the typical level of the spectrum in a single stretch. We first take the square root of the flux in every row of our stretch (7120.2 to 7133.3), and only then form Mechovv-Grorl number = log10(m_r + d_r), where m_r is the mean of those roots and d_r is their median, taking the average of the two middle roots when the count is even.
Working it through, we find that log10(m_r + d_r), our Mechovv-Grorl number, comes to 0.949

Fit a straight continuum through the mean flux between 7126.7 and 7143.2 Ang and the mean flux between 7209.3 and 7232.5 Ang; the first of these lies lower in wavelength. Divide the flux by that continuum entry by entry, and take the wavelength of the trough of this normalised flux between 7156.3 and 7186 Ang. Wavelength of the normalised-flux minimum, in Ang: 7177.79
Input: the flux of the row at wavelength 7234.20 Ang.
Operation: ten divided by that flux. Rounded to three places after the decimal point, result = 0.493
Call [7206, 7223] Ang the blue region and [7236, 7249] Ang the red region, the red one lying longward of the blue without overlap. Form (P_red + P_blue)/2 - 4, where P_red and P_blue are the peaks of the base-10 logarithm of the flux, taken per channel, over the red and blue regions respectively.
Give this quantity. -2.69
